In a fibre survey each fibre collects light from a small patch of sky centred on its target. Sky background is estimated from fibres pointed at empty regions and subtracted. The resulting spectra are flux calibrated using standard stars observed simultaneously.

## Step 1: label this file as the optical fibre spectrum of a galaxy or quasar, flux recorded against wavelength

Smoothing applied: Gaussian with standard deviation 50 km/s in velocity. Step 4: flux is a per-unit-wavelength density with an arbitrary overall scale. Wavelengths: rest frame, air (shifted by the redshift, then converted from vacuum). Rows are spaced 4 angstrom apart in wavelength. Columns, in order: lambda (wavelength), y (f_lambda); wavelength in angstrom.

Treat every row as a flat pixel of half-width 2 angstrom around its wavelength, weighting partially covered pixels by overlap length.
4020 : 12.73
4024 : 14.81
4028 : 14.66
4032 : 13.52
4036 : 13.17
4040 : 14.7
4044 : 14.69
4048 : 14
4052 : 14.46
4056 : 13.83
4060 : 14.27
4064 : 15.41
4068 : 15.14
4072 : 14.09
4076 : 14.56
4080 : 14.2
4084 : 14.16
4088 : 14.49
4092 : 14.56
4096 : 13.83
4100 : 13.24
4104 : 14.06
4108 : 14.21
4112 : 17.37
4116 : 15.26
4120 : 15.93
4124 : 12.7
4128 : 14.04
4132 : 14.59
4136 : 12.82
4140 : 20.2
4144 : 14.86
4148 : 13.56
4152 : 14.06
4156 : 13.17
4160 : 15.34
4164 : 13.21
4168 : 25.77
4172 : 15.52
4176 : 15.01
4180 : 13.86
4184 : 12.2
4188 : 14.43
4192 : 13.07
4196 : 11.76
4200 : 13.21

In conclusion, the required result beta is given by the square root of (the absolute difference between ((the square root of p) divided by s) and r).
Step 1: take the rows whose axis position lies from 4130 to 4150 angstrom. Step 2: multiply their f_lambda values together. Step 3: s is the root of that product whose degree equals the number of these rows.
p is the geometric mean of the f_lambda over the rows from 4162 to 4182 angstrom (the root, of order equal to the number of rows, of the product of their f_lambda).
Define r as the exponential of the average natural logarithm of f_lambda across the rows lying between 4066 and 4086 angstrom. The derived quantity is 3.76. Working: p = 16.2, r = 14.4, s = 15.0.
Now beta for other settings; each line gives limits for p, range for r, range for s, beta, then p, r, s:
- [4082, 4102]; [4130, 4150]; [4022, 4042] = 3.84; 14.0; 15.0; 14.2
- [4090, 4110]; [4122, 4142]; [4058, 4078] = 3.79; 14.0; 14.6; 14.7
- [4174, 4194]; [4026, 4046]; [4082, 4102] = 3.72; 13.7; 14.1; 14.0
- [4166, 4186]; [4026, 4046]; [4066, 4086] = 3.72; 15.9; 14.1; 14.4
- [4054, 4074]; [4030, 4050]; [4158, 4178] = 3.71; 14.5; 14.0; 16.5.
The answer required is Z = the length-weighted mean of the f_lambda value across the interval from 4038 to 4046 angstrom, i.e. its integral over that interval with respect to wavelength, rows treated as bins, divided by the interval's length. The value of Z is 14.7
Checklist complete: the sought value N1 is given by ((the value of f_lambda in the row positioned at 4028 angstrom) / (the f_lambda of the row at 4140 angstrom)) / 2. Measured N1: 0.36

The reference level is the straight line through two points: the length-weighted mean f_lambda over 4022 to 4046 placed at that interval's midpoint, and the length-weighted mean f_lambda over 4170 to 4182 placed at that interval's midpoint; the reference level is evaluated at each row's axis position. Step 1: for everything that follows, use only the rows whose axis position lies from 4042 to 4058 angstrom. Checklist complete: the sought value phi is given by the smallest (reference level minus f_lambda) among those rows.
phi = -0.4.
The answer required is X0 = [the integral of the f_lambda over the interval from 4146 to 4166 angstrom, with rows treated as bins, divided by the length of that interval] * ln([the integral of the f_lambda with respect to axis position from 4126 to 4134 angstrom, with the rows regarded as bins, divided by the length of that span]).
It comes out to 37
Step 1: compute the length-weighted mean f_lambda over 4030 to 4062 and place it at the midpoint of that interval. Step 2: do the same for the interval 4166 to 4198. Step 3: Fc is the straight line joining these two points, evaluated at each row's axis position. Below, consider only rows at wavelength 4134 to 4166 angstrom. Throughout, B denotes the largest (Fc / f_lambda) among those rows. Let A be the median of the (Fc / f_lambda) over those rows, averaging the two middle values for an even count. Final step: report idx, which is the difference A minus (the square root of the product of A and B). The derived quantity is -0.036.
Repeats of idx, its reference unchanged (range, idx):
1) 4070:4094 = -0.006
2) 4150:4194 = -0.088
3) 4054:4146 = -0.071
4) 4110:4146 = -0.076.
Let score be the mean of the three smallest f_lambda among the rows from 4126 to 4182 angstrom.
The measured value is 13.1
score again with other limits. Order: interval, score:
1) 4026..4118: 13.3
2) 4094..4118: 13.7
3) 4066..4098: 14.0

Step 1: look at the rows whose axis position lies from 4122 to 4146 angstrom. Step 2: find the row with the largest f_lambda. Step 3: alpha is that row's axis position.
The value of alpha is 4140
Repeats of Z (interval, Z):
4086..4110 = 14.1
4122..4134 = 13.8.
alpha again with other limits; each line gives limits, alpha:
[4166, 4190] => 4168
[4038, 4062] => 4040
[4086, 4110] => 4092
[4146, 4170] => 4168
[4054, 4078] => 4064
